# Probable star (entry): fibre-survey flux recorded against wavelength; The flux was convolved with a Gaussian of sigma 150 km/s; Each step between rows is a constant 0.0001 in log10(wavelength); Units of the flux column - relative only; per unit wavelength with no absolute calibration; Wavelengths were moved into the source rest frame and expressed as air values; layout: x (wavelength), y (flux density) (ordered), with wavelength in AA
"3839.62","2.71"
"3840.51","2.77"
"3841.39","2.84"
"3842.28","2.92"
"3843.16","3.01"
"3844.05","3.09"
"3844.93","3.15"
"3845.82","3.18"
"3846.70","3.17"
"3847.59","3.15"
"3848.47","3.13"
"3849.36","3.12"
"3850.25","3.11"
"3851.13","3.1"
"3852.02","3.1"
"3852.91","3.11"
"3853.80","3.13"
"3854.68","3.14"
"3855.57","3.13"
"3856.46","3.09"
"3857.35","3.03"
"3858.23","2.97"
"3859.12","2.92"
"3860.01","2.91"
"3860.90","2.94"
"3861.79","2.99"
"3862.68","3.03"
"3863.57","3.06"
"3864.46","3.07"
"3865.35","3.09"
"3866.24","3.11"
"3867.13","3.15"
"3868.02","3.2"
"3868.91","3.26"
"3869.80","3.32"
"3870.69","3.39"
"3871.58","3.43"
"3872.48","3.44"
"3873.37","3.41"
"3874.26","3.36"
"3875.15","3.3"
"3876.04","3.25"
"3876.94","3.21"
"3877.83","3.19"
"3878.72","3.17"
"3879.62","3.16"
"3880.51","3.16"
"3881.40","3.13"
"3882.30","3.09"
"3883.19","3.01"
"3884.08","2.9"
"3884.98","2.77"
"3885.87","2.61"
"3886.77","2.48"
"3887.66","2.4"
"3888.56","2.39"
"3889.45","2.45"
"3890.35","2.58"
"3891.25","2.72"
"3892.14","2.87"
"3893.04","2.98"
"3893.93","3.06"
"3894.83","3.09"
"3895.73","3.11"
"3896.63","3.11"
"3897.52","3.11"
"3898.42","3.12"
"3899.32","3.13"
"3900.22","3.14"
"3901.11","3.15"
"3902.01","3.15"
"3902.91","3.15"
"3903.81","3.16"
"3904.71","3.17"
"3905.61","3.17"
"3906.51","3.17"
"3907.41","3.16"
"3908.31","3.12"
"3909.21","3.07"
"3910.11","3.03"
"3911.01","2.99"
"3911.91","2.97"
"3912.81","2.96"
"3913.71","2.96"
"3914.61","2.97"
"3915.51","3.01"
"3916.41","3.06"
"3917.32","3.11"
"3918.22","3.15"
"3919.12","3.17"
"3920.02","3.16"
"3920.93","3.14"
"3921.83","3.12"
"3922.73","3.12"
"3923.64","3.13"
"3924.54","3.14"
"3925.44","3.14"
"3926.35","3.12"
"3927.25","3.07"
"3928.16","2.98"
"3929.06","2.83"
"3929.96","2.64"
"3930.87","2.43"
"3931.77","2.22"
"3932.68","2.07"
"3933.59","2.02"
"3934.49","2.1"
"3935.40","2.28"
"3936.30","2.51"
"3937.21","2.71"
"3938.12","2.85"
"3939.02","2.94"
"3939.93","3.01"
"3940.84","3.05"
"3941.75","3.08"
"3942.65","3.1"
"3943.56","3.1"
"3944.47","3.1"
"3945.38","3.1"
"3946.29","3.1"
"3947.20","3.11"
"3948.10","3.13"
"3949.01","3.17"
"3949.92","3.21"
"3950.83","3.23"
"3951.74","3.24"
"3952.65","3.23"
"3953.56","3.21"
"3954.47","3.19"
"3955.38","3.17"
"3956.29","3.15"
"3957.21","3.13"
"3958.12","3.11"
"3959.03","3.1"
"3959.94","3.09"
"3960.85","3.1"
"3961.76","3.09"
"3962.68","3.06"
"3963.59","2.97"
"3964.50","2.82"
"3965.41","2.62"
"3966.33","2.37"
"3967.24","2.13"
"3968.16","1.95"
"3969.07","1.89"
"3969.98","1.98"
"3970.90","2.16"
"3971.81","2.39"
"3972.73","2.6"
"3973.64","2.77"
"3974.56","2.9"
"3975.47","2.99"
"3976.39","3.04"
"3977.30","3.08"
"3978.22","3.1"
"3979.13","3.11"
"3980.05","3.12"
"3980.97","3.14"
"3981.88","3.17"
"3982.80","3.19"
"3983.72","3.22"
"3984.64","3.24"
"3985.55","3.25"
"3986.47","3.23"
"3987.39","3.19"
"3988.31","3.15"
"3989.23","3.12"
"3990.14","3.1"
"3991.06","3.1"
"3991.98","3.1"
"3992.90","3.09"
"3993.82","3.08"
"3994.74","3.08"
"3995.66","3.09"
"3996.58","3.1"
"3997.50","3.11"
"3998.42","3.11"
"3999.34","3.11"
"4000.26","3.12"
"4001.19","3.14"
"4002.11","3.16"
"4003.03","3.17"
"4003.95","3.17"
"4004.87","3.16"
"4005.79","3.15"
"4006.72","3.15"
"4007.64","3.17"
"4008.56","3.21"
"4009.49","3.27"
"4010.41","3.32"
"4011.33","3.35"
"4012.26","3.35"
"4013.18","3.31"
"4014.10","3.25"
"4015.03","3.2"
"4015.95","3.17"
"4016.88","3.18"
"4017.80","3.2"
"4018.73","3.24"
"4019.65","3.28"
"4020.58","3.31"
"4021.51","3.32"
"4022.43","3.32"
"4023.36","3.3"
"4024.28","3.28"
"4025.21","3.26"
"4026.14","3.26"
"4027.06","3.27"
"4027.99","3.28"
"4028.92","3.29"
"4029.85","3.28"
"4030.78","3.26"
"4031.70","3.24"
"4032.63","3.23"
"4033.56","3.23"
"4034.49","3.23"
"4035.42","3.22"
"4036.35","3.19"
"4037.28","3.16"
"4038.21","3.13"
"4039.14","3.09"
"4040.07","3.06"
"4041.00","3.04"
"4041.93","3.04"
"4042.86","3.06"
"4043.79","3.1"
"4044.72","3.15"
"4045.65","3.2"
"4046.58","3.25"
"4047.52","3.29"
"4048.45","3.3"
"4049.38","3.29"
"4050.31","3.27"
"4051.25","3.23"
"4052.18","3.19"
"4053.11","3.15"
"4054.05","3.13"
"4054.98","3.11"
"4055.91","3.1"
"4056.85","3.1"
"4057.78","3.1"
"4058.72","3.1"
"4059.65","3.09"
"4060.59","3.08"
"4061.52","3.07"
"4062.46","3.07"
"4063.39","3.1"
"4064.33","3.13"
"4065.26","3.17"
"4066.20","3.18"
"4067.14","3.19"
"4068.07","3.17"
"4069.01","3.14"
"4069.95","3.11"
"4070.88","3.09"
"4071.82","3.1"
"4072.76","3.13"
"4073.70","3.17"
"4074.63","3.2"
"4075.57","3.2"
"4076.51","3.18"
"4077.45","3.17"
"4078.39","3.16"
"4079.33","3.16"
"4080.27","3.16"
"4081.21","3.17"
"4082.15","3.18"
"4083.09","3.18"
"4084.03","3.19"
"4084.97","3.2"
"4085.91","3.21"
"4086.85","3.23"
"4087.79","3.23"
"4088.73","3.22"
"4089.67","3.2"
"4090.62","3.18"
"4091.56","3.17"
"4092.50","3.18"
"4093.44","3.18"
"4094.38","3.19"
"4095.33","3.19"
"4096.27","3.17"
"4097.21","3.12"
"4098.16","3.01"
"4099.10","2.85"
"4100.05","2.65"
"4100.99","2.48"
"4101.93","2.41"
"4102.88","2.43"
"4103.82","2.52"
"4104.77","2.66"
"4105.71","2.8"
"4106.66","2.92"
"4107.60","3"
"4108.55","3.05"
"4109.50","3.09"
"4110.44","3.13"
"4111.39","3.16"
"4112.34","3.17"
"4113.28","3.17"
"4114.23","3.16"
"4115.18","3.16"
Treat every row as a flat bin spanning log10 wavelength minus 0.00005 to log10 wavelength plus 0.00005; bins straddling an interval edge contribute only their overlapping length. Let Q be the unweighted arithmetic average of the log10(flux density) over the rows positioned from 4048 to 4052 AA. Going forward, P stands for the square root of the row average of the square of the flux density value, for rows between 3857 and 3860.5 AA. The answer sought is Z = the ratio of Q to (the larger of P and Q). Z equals 0.174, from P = 2.96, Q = 0.515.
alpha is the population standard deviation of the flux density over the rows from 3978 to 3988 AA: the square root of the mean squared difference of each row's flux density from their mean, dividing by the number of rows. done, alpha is 0.052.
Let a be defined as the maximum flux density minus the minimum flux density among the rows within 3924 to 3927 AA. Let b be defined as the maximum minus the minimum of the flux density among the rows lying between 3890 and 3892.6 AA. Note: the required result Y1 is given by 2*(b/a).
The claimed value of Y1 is 29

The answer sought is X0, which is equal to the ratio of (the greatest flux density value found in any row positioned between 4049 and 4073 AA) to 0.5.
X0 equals 6.6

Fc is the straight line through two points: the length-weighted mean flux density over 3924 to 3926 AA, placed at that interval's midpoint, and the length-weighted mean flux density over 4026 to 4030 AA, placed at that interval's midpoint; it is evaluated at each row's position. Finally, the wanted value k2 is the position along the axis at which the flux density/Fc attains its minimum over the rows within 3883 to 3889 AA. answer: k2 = 3888.56 AA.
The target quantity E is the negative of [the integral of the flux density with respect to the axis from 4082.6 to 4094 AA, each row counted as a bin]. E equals -36.5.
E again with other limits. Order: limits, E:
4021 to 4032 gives -36.1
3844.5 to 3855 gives -32.9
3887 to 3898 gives -31.0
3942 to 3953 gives -34.7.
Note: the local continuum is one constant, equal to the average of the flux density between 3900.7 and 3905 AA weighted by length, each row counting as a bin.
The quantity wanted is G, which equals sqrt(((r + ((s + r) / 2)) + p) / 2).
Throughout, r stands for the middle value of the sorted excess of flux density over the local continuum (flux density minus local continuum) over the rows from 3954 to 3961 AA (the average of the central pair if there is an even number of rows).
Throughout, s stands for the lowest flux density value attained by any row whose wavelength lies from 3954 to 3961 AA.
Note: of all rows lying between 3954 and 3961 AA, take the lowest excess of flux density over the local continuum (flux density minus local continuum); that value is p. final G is 0.85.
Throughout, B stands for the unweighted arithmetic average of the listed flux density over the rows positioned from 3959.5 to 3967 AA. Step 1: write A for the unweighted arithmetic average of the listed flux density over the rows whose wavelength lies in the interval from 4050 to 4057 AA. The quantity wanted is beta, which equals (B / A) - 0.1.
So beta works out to 0.81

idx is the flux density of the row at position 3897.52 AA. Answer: 3.11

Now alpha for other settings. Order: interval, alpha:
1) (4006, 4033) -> 0.053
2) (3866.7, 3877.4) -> 0.093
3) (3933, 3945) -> 0.384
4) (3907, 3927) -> 0.072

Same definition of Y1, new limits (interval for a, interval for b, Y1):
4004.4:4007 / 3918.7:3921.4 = 6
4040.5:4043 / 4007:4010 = 10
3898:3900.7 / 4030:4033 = 3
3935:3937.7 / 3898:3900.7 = 0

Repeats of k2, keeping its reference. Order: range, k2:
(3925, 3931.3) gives 3930.87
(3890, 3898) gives 3890.35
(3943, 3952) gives 3946.29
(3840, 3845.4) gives 3840.51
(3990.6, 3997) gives 3994.74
